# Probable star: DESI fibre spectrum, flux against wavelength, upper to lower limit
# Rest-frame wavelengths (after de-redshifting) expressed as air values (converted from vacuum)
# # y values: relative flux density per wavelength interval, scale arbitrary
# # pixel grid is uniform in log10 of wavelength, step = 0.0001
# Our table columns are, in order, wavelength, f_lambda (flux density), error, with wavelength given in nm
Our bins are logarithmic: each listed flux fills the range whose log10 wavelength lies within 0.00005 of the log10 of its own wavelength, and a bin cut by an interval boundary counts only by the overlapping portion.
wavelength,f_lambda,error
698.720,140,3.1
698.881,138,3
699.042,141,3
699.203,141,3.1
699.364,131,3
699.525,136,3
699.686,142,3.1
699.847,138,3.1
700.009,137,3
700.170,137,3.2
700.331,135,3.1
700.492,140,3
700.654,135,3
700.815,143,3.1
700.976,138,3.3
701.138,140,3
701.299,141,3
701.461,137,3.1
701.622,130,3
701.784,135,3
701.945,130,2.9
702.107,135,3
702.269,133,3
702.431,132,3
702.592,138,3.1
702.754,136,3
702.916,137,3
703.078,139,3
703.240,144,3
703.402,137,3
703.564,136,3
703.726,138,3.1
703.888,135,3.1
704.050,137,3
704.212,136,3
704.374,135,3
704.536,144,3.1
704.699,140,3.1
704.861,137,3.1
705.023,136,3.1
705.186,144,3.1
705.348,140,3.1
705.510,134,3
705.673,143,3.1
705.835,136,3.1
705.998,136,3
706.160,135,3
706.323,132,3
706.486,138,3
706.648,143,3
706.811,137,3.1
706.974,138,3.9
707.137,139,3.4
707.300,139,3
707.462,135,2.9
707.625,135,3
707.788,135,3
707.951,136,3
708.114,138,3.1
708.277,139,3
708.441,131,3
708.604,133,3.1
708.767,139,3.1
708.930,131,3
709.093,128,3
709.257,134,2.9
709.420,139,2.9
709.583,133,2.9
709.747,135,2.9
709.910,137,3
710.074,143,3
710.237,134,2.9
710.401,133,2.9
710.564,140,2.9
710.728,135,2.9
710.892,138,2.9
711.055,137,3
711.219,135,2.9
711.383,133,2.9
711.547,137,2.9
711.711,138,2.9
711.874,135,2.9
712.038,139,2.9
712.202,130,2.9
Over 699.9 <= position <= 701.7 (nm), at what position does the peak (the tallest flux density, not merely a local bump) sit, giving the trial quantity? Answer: 700.815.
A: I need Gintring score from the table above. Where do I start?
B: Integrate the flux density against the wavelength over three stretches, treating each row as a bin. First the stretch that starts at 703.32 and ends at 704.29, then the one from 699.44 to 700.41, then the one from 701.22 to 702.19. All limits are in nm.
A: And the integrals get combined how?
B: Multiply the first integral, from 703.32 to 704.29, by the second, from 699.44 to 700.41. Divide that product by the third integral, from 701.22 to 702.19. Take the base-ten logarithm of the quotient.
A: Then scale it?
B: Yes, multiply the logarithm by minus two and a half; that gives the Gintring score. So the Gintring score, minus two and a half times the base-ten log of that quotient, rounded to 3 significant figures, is -5.33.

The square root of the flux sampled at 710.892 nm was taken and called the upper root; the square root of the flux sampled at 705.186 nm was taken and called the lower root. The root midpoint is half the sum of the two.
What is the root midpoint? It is 11.9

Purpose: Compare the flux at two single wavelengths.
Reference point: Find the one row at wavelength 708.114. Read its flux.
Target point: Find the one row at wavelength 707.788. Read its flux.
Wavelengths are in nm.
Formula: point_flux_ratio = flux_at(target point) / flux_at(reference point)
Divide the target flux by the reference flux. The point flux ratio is 0.98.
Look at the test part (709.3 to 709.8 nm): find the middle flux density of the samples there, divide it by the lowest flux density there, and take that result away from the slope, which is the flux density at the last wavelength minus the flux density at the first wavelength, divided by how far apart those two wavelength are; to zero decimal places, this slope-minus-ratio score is -13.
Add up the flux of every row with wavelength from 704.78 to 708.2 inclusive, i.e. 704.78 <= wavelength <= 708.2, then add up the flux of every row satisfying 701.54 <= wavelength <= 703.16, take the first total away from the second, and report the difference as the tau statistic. -1541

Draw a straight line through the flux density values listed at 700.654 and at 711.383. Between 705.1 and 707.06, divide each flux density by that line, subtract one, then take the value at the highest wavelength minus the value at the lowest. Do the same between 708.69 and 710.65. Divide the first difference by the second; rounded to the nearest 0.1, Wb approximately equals -4.2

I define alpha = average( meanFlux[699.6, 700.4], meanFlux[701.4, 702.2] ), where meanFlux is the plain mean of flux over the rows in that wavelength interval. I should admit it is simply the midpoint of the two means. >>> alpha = 136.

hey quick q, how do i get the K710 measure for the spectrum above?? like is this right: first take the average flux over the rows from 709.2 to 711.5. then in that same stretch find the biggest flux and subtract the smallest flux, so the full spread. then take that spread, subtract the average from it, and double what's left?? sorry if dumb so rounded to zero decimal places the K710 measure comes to -252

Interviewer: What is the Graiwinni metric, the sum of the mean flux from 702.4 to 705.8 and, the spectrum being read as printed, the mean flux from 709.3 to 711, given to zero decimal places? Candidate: 275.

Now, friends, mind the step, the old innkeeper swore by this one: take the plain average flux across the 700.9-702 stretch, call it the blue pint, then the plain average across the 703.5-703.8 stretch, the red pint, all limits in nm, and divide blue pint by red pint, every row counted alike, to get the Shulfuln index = 0.99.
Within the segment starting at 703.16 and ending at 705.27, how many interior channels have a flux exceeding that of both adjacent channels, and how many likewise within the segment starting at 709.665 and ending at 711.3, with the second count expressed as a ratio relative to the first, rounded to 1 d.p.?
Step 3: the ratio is 1.0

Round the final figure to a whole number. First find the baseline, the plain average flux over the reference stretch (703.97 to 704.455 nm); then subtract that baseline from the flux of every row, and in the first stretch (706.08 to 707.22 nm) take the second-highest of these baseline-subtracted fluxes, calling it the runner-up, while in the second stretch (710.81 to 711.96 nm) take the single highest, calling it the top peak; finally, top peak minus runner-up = -1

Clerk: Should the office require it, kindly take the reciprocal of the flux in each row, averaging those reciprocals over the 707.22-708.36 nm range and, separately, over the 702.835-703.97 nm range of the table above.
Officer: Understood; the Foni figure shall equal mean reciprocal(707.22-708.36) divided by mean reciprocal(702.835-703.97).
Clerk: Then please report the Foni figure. 1.01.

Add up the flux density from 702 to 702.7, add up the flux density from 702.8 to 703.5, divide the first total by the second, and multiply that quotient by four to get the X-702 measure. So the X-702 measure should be 3.86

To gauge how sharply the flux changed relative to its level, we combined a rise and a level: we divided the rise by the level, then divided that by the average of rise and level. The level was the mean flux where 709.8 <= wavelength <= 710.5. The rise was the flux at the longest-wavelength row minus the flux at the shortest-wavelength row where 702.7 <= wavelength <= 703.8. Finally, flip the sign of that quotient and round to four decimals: -0.0002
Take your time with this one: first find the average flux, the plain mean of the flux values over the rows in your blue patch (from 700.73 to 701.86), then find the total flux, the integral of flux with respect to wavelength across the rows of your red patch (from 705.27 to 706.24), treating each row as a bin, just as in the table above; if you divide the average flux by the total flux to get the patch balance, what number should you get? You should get 1.0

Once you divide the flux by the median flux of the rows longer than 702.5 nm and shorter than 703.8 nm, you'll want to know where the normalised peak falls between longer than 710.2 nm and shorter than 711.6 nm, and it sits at 710.564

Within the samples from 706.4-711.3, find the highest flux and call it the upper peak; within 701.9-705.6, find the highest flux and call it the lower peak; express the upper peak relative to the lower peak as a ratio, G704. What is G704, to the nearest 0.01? 0.99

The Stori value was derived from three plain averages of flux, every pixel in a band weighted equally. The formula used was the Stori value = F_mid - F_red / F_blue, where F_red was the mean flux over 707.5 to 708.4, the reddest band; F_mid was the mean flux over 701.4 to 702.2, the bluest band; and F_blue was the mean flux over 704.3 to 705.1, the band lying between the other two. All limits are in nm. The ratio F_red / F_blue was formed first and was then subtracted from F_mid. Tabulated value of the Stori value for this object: 132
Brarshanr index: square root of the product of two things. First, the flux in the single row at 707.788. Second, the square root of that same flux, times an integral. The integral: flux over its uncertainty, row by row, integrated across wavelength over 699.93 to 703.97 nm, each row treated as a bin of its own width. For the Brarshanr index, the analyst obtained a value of 534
